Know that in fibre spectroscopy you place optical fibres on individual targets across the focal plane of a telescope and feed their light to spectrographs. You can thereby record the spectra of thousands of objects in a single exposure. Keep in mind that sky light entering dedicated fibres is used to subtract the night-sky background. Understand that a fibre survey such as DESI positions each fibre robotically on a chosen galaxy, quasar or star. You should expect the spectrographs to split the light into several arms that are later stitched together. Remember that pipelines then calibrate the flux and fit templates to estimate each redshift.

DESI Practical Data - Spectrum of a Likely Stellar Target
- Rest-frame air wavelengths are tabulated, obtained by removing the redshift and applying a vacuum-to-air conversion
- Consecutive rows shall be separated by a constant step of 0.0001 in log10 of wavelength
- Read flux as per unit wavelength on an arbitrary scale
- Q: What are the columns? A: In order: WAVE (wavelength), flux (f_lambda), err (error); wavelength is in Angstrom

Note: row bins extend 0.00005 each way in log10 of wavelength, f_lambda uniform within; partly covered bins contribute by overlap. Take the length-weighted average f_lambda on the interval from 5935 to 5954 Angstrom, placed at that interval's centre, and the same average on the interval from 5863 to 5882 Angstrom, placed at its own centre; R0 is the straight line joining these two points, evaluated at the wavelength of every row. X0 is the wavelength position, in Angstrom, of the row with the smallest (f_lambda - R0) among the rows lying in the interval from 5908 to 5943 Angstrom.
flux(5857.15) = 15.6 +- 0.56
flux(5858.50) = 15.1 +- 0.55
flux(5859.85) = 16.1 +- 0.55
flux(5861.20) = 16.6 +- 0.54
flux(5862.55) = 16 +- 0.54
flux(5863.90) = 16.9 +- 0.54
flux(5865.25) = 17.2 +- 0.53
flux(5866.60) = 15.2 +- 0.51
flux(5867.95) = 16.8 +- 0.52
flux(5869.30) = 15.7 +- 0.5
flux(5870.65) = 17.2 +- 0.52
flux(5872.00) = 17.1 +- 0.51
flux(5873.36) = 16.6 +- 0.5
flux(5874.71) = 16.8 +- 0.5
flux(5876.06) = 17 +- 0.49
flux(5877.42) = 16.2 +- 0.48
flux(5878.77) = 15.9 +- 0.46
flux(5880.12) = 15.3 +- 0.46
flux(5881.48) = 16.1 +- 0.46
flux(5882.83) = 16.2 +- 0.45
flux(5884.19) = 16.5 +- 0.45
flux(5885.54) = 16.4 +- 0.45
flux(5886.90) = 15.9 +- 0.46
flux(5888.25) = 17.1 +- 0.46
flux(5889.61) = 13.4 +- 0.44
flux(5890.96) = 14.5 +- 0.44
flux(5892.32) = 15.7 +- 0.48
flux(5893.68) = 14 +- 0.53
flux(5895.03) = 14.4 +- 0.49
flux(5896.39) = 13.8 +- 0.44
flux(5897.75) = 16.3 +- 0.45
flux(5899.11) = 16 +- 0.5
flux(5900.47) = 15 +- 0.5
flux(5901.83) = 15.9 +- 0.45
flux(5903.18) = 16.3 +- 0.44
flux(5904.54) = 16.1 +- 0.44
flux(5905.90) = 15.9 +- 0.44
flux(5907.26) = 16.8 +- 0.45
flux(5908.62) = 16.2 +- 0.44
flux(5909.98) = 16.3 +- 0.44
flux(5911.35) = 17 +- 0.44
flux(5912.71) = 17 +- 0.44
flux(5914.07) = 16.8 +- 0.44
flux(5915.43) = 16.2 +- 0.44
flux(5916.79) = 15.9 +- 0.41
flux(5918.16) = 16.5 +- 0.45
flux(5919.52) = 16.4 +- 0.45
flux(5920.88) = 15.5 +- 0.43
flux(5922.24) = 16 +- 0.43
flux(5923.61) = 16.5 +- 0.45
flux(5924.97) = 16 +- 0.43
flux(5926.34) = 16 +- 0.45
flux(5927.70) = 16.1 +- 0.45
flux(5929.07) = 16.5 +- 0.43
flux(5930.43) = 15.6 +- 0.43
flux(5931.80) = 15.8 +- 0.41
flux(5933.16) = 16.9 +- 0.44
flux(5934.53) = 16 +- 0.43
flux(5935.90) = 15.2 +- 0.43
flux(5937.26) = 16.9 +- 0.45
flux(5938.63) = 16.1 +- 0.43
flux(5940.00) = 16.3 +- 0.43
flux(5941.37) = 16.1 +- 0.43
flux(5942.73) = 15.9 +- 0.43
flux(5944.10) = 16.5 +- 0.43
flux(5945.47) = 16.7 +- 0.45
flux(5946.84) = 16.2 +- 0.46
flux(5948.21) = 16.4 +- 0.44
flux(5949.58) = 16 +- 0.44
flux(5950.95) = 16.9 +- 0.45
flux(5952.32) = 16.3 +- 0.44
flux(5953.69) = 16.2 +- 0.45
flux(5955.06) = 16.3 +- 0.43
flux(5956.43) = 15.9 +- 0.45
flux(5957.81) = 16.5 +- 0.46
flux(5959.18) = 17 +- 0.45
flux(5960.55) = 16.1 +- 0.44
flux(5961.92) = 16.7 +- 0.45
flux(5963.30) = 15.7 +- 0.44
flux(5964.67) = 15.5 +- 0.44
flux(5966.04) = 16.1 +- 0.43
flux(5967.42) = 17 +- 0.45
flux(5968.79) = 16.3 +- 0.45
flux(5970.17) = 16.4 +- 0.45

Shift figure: 5935.90 Angstrom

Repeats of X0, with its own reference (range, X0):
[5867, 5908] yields 5889.61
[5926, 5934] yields 5930.43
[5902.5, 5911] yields 5905.90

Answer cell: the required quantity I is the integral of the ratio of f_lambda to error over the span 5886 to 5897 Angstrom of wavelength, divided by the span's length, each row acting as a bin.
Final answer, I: 32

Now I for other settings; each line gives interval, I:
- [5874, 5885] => 35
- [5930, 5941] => 37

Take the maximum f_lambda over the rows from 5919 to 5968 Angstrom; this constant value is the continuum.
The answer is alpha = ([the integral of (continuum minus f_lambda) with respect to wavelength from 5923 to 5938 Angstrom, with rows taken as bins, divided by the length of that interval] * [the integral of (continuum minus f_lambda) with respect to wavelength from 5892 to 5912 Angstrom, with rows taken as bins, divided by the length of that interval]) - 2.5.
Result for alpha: -1.4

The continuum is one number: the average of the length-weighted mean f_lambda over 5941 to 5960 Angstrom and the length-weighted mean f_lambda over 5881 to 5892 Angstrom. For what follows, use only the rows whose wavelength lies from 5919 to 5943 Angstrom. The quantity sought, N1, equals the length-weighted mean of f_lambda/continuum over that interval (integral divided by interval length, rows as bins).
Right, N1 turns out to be 1.003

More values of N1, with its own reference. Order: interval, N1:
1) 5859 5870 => 1.015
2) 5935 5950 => 1.009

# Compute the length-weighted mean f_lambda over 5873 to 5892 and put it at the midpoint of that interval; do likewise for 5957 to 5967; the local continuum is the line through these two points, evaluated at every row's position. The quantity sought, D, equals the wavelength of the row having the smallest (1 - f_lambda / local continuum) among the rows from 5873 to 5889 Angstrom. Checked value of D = 5888.25 Angstrom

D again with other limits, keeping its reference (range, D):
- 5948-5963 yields 5959.18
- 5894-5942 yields 5911.35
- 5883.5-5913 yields 5888.25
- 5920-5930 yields 5923.61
